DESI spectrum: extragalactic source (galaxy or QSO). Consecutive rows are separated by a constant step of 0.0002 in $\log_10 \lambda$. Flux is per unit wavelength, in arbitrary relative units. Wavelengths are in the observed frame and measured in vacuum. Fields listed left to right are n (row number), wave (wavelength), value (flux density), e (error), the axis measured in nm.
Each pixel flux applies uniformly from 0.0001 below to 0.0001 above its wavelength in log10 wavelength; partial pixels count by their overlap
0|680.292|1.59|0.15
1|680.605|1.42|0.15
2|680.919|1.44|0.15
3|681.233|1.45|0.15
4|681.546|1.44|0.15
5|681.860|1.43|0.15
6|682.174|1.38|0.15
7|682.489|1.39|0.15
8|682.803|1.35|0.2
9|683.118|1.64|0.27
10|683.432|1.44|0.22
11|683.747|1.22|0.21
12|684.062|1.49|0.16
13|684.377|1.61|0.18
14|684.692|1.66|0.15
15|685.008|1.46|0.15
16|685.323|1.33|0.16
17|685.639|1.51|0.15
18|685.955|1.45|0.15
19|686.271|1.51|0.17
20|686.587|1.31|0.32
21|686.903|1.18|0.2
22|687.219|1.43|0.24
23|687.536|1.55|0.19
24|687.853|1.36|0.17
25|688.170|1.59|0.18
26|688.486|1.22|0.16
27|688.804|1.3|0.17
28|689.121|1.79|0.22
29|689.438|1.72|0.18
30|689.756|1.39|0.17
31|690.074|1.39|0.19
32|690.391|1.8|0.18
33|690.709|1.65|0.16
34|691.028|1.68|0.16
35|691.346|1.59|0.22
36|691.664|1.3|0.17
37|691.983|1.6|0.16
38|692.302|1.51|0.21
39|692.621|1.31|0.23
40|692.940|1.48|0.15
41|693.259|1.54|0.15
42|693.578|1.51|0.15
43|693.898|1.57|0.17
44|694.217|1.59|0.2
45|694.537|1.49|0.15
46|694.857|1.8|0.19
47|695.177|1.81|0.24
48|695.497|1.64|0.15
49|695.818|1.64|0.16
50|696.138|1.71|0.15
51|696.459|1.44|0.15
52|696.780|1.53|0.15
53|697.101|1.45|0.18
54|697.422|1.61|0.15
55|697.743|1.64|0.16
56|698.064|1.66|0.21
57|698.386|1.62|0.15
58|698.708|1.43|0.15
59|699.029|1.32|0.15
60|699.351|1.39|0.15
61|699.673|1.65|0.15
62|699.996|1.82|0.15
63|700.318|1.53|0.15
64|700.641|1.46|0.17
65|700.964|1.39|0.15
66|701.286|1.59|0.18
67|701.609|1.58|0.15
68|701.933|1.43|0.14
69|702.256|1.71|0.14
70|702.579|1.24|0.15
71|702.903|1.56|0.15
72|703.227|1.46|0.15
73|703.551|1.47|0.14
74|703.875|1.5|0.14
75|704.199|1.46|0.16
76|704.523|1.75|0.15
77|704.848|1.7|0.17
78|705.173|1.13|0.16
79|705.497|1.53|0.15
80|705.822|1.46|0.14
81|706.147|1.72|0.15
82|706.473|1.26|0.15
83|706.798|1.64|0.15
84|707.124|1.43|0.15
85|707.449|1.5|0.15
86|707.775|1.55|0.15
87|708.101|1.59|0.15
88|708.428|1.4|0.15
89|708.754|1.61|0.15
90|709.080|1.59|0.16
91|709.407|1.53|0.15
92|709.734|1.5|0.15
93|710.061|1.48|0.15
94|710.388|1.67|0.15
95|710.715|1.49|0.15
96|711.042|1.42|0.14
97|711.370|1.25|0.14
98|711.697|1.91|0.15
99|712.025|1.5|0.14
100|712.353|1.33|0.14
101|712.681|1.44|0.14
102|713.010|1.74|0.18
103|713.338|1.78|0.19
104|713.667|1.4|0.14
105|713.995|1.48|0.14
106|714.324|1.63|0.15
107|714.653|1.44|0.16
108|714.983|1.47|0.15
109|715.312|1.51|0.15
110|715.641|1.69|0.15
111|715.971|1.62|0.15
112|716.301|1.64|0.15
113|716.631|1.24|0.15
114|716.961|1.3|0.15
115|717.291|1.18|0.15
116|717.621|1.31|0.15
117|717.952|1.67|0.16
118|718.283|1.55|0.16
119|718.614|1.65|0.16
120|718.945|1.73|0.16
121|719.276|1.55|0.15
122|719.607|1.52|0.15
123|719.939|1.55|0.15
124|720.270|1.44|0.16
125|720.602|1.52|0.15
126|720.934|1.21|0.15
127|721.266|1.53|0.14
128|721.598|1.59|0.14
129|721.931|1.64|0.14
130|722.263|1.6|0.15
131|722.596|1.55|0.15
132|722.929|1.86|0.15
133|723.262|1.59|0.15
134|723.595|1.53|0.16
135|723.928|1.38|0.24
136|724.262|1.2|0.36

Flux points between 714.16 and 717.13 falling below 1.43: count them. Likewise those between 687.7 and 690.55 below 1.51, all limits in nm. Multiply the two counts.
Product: 10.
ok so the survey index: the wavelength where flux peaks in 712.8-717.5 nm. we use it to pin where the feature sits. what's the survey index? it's 713.338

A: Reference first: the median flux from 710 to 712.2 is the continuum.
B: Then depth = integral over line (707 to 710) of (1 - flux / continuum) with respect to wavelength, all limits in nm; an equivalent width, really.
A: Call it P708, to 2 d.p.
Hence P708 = -0.06 nm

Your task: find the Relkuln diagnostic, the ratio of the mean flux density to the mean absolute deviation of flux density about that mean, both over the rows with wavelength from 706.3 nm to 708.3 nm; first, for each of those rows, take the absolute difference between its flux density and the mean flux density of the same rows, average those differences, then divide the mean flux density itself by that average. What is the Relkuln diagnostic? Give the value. 15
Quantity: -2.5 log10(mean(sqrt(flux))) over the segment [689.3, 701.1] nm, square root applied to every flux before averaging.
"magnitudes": -0.240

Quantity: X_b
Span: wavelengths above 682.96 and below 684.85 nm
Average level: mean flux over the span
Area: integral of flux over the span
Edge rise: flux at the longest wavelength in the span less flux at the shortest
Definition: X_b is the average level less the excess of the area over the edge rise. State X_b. -1.3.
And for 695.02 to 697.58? -2.7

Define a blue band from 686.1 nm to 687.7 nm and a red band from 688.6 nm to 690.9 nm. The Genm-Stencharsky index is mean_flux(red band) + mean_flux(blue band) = 2.97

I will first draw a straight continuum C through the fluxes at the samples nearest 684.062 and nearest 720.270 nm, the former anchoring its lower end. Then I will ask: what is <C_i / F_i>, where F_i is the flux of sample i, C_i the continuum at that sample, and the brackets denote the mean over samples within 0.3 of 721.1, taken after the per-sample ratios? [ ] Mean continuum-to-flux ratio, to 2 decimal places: 1.06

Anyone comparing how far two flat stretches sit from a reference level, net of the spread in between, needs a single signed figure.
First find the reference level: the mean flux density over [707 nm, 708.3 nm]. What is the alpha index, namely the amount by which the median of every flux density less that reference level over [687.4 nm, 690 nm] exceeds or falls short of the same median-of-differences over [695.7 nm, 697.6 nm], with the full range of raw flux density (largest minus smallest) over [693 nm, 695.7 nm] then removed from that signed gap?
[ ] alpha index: -0.42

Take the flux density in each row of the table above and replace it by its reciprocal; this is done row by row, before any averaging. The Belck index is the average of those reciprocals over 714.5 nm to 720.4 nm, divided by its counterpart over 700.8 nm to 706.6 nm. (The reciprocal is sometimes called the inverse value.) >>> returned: 0.99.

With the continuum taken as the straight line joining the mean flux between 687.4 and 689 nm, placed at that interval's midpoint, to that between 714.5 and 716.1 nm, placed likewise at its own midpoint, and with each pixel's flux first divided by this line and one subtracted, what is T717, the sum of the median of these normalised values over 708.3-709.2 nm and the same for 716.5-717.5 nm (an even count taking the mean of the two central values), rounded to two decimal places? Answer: -0.15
